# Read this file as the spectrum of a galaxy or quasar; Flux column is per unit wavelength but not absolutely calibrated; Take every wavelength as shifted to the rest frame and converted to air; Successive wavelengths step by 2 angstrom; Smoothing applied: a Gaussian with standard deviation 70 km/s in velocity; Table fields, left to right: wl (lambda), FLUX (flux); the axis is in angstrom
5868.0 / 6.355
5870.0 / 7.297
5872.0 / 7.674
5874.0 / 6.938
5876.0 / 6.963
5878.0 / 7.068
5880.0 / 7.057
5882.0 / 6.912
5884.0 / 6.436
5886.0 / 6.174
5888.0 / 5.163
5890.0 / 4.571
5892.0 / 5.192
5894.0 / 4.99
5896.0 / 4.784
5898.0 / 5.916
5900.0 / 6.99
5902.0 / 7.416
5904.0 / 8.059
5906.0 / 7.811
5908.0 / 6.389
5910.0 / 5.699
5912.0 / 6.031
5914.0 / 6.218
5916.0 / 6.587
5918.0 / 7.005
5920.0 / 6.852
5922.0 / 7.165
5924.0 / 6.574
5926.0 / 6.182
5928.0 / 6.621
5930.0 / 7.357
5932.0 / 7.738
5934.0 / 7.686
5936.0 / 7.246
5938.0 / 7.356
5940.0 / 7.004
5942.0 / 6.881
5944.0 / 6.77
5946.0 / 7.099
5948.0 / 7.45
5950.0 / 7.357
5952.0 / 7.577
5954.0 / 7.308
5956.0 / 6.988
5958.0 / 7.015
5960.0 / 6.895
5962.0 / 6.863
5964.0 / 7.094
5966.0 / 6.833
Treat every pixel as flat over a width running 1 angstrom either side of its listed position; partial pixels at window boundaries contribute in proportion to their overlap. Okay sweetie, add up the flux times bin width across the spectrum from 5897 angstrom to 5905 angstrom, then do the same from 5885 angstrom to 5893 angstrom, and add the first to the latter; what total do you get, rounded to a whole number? 99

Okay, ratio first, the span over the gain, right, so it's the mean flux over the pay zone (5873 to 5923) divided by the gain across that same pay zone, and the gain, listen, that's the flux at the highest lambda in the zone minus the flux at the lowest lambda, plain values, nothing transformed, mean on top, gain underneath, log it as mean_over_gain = 28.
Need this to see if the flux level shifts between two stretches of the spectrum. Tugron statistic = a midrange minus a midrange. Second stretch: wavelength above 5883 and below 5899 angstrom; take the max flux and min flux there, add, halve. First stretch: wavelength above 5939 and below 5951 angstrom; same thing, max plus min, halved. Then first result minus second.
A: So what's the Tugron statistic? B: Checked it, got 1.6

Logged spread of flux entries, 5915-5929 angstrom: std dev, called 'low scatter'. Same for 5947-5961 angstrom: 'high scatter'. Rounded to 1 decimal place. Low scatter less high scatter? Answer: 0.1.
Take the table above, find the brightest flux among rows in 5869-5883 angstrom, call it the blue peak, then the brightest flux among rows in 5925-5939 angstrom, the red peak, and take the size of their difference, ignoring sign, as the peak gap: 0.06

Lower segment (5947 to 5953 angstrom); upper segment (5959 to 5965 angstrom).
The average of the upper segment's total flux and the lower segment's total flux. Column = 22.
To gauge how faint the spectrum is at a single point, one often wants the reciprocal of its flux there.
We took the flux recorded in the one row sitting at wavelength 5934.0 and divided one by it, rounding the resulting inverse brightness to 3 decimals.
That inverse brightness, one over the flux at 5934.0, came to 0.130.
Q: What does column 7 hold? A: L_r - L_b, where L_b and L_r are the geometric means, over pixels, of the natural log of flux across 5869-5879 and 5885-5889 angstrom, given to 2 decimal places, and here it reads -0.24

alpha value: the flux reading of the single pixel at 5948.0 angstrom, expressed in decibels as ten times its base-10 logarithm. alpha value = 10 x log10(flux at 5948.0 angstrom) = 8.72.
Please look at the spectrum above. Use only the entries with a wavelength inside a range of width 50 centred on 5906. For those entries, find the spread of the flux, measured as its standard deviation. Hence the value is 0.9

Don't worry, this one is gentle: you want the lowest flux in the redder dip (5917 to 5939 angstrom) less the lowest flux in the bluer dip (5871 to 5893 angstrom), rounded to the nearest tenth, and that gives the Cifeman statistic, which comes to 1.6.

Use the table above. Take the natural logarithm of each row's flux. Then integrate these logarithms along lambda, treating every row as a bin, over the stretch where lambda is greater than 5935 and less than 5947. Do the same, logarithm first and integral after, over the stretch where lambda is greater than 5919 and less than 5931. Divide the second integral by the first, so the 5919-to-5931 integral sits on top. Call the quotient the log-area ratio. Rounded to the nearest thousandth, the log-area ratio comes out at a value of 0.980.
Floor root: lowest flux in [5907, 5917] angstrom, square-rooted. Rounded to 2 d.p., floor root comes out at 2.39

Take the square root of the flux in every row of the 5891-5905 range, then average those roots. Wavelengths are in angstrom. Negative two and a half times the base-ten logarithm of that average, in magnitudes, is -0.98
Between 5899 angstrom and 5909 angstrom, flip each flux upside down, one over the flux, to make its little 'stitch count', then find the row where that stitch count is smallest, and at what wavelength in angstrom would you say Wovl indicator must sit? 5904.0 angstrom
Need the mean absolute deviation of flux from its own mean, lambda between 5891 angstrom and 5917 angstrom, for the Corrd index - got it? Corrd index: 0.83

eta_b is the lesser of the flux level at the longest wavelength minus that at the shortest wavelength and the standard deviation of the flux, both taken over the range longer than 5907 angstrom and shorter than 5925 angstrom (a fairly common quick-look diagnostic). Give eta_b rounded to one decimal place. 0.2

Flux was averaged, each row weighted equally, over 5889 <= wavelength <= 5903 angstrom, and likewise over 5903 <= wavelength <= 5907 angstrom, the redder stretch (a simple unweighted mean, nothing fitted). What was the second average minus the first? 2.2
